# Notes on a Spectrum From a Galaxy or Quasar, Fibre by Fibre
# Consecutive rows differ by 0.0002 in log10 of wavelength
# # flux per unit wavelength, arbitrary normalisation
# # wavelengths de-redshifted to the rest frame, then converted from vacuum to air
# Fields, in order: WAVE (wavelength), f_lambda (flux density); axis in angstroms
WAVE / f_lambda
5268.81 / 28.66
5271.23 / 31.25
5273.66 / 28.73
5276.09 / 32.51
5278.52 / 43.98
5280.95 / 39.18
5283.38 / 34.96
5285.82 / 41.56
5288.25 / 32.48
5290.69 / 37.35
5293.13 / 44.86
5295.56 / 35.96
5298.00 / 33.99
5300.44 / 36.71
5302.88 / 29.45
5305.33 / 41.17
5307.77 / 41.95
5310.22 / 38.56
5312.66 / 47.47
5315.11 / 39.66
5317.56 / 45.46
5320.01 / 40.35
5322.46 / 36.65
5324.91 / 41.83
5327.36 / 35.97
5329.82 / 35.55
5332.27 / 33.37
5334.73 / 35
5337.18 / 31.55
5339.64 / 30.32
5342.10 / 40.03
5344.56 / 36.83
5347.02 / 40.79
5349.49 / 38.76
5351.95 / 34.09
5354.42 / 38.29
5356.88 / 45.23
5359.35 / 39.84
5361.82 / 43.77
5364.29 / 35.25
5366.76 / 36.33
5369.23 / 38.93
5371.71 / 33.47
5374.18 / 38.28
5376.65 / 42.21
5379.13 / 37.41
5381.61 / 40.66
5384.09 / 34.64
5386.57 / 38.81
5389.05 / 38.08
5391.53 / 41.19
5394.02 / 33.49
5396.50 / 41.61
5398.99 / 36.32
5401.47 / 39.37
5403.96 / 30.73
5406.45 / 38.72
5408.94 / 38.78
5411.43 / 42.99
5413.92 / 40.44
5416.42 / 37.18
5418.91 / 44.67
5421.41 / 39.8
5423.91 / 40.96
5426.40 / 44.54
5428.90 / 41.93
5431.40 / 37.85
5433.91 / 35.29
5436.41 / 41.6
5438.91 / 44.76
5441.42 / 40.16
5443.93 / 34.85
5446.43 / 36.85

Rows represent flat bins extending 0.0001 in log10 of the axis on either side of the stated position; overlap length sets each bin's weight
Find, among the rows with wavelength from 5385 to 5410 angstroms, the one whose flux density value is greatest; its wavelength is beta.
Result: 5396.50 angstroms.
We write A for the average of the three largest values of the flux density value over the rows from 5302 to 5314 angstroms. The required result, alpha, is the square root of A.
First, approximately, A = 43.5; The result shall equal 6.60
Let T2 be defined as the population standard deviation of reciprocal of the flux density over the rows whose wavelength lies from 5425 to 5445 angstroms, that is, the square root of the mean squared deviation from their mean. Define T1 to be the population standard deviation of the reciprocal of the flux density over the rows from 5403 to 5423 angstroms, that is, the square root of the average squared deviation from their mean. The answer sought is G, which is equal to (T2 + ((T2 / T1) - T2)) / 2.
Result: 0.4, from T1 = 0.0029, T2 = 0.0023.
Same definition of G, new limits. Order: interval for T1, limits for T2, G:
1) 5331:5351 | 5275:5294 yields 0.5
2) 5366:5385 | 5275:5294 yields 0.8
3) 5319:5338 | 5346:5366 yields 0.5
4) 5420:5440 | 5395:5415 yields 0.7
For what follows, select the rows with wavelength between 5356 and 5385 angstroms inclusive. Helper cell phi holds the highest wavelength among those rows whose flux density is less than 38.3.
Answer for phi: 5384.09 angstroms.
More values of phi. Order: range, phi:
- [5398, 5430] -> 5416.42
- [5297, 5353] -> 5351.95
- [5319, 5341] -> 5339.64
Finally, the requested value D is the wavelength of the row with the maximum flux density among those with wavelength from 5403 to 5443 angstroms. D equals 5438.91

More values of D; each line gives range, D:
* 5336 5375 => 5356.88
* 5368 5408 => 5376.65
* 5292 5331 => 5312.66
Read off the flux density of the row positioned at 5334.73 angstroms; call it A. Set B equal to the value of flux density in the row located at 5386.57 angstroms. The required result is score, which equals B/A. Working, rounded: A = 35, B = 38.81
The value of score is 1.11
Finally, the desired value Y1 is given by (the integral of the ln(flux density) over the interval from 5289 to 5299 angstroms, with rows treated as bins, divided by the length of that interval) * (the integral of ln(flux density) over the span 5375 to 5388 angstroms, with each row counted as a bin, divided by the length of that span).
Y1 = 13.26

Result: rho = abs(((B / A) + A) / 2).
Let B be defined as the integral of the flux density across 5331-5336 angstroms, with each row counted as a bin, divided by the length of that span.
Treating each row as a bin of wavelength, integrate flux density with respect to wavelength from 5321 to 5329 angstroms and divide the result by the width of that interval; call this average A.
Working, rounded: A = 38.1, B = 34.2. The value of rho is 19.5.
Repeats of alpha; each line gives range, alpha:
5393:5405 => 6.25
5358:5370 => 6.39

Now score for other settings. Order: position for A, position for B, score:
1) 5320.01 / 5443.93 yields 0.86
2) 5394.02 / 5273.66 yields 0.86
